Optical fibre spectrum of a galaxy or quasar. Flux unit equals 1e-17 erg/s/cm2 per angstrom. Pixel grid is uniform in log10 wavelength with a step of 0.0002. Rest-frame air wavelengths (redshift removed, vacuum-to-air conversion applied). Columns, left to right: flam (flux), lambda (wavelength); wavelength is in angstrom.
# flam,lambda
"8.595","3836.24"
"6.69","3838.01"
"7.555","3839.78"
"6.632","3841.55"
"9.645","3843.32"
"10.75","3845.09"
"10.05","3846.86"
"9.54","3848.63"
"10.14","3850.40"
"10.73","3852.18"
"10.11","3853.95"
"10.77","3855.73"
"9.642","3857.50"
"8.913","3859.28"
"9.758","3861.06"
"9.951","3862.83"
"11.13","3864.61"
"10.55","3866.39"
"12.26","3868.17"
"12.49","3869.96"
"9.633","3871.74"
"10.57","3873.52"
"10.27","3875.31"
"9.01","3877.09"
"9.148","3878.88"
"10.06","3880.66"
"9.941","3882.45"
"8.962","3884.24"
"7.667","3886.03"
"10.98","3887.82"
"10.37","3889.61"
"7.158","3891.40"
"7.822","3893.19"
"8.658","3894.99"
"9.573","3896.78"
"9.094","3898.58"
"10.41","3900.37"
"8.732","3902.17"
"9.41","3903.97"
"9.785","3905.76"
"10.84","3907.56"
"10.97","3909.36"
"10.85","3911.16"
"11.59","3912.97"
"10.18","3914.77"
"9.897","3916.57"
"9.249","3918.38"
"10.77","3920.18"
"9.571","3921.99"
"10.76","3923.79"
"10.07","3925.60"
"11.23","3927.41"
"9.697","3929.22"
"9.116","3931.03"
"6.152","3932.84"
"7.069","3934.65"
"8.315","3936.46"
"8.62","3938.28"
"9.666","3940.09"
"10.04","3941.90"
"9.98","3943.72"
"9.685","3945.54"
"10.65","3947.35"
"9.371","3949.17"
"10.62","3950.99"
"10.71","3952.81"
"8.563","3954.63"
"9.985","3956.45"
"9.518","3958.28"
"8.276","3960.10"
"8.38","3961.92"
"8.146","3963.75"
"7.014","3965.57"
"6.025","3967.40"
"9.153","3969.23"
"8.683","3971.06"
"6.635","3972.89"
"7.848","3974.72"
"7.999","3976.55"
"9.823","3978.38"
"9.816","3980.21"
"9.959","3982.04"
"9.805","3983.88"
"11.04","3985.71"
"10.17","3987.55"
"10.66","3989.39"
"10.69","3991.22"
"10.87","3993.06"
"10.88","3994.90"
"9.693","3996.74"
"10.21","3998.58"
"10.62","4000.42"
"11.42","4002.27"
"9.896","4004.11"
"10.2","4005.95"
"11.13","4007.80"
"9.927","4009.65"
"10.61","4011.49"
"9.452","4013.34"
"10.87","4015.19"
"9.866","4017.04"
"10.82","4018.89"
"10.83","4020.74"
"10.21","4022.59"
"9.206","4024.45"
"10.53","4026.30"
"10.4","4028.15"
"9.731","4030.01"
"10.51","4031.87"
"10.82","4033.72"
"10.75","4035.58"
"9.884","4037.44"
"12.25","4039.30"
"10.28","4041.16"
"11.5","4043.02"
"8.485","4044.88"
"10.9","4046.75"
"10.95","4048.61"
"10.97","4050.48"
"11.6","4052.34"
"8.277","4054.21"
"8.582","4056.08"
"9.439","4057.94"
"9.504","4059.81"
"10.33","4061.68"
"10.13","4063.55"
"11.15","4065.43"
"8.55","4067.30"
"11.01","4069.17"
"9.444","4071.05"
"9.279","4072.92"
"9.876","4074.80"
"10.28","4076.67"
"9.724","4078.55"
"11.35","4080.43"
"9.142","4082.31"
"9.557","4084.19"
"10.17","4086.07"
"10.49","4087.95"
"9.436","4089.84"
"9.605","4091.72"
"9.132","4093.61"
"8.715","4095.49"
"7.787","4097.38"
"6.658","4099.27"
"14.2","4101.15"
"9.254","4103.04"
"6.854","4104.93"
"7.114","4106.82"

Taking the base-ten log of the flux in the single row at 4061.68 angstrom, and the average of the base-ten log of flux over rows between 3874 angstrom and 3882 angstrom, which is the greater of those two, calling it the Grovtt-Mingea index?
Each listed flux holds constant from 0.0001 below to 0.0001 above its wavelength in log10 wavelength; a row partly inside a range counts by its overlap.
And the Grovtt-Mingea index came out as 1.01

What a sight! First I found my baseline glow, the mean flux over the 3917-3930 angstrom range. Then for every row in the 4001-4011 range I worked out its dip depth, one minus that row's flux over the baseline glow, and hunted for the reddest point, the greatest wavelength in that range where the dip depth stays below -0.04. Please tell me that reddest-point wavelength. 4007.80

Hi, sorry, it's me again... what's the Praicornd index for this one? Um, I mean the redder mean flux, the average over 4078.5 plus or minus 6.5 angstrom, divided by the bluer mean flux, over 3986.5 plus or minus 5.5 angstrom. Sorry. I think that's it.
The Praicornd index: 0.95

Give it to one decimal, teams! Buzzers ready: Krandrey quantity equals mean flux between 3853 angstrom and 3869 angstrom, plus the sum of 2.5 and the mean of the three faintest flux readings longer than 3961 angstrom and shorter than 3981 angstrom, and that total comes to 19.4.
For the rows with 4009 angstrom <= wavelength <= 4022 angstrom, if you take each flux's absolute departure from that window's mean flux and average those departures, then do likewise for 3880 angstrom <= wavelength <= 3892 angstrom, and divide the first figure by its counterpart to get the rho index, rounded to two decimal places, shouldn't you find 0.43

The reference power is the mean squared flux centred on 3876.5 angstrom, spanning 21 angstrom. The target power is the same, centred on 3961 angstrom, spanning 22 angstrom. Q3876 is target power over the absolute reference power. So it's 0.76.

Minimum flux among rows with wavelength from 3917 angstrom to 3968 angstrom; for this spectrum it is 6.025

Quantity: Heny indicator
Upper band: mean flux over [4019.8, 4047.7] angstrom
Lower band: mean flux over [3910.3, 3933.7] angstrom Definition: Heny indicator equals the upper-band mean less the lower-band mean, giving 0.49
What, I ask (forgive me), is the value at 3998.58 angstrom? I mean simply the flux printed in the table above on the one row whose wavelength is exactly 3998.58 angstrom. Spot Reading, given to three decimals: 10.210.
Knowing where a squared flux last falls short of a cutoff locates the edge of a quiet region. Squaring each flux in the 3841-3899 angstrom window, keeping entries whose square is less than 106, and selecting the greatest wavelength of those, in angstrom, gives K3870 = 3898.58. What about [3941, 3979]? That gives 3978.38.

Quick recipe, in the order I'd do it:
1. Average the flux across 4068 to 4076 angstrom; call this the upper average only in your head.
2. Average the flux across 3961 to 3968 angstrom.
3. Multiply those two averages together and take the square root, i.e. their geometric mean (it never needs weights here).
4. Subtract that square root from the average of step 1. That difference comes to 1.3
